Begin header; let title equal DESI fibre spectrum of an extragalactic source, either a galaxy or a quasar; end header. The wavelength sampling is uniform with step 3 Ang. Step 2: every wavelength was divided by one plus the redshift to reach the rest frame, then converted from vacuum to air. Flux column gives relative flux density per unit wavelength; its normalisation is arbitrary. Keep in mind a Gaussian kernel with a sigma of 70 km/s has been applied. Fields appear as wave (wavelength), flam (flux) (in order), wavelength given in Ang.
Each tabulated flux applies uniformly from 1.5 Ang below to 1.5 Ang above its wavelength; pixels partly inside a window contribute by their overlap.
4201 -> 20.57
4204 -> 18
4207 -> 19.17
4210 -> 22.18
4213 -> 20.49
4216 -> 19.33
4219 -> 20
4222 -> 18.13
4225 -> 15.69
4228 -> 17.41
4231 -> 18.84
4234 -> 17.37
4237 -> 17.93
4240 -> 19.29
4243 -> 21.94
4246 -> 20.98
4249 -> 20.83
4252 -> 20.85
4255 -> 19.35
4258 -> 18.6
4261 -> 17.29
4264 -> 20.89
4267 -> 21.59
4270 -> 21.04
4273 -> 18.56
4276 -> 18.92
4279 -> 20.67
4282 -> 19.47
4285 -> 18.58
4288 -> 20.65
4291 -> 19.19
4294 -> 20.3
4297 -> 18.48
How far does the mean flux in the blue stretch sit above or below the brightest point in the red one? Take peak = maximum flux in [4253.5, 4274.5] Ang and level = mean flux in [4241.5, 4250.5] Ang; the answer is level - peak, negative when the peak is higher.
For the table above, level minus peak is -0.3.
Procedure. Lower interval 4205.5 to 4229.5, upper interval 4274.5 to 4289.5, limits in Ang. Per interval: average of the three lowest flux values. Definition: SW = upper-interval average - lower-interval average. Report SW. 1.91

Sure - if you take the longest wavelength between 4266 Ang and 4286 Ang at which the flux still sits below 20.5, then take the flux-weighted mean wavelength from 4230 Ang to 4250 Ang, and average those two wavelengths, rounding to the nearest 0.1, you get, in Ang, 4262.7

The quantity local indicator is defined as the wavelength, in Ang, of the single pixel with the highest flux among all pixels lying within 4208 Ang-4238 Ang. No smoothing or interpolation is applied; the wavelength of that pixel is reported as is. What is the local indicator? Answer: 4210 Ang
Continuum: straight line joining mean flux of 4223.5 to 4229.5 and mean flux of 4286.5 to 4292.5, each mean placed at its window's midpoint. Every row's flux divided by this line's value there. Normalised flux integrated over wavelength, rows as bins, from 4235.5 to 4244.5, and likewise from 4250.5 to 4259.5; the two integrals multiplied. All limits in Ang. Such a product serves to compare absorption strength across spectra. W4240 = 100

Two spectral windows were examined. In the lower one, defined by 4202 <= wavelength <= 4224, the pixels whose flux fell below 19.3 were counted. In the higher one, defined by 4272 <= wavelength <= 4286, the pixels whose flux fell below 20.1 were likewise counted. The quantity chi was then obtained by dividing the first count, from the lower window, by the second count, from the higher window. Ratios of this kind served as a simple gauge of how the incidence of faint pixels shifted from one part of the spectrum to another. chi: 0.75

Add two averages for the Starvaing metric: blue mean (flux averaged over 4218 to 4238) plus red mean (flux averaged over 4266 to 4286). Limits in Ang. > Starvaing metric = 37.7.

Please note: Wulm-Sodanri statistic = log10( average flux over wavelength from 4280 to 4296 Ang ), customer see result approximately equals 1.293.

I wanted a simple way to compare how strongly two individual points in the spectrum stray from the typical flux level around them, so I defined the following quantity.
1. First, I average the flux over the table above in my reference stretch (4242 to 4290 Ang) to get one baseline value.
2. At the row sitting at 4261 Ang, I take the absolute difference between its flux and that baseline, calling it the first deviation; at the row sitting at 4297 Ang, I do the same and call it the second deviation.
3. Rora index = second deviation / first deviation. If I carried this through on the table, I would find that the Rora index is 0.56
